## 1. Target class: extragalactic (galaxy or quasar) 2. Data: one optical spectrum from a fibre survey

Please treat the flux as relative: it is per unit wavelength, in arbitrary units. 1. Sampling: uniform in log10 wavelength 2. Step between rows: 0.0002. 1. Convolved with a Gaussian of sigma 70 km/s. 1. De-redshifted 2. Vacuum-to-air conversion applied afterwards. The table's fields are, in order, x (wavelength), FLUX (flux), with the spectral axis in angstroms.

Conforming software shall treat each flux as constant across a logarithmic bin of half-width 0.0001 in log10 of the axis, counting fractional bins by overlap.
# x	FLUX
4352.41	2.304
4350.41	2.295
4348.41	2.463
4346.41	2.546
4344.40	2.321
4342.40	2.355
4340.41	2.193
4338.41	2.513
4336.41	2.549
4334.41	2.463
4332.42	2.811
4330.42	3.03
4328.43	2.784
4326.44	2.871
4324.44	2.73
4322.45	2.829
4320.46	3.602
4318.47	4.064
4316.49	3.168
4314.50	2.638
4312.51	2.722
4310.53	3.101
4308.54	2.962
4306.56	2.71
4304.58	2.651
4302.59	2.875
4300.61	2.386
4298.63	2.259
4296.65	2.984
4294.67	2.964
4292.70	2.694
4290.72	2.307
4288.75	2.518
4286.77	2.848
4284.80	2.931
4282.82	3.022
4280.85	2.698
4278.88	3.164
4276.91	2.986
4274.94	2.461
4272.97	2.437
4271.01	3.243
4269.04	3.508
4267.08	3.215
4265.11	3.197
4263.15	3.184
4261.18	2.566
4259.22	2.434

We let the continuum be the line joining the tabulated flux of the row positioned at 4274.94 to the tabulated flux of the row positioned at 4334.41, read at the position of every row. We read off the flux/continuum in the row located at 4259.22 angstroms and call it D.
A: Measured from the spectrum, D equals 0.99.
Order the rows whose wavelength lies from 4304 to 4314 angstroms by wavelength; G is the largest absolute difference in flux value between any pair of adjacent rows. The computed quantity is 0.38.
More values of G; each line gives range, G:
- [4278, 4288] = 0.47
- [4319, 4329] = 0.77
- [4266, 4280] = 0.81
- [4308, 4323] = 0.90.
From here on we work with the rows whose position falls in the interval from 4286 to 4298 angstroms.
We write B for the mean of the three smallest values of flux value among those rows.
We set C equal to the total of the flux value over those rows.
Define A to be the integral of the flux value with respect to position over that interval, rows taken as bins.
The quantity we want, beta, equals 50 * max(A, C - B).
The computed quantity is 1622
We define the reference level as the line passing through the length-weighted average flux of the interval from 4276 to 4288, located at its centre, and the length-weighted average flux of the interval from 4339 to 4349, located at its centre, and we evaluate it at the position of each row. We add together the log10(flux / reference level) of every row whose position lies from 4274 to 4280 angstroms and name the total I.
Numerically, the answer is -0.05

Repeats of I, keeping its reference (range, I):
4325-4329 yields 0.10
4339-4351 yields -0.01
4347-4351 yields 0.02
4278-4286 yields 0.01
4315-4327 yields 0.54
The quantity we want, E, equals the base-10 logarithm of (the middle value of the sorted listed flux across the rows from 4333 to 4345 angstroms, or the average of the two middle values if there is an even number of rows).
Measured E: 0.382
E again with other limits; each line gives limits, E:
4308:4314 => 0.472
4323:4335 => 0.447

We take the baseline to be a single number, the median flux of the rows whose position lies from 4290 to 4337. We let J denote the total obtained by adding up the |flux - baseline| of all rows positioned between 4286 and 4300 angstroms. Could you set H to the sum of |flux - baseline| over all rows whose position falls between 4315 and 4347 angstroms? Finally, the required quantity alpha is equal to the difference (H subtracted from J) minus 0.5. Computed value -4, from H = 6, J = 1.8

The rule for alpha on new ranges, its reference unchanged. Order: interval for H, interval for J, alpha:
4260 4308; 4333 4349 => -4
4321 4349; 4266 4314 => 2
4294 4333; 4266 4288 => -2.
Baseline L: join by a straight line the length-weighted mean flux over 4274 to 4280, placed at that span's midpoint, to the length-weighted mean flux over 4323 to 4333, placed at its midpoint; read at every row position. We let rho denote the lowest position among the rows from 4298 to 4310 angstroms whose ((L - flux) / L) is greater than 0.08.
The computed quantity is 4298.63 angstroms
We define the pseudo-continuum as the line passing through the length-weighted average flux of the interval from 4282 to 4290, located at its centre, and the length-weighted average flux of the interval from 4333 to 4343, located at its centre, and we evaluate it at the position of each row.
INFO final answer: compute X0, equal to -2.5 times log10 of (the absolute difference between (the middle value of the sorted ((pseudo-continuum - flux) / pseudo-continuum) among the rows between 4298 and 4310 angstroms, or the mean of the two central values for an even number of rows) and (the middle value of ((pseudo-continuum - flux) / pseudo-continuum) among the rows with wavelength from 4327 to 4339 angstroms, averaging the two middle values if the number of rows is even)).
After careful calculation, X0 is 2.9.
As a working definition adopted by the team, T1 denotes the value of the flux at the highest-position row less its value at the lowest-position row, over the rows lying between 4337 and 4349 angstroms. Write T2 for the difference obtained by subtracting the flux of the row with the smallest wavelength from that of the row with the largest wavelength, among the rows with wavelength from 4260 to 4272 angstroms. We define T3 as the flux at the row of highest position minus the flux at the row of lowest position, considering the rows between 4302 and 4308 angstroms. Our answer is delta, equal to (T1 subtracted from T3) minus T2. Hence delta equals -0.8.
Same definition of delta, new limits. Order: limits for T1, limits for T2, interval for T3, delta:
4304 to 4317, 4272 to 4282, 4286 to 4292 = -1.3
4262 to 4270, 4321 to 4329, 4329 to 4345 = -1.0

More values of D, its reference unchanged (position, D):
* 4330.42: 1.23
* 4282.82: 1.23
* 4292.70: 1.09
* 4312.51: 1.11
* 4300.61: 0.97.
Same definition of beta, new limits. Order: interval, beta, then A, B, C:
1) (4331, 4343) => 1503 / 30.1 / 2.34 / 14.9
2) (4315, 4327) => 1919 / 38.4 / 2.81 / 19.3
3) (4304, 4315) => 1546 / 30.9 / 2.67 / 16.8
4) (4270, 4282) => 1702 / 34.0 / 2.53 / 17.0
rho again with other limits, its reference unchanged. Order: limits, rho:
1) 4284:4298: 4288.75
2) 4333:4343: 4334.41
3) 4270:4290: 4272.97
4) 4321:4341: 4334.41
